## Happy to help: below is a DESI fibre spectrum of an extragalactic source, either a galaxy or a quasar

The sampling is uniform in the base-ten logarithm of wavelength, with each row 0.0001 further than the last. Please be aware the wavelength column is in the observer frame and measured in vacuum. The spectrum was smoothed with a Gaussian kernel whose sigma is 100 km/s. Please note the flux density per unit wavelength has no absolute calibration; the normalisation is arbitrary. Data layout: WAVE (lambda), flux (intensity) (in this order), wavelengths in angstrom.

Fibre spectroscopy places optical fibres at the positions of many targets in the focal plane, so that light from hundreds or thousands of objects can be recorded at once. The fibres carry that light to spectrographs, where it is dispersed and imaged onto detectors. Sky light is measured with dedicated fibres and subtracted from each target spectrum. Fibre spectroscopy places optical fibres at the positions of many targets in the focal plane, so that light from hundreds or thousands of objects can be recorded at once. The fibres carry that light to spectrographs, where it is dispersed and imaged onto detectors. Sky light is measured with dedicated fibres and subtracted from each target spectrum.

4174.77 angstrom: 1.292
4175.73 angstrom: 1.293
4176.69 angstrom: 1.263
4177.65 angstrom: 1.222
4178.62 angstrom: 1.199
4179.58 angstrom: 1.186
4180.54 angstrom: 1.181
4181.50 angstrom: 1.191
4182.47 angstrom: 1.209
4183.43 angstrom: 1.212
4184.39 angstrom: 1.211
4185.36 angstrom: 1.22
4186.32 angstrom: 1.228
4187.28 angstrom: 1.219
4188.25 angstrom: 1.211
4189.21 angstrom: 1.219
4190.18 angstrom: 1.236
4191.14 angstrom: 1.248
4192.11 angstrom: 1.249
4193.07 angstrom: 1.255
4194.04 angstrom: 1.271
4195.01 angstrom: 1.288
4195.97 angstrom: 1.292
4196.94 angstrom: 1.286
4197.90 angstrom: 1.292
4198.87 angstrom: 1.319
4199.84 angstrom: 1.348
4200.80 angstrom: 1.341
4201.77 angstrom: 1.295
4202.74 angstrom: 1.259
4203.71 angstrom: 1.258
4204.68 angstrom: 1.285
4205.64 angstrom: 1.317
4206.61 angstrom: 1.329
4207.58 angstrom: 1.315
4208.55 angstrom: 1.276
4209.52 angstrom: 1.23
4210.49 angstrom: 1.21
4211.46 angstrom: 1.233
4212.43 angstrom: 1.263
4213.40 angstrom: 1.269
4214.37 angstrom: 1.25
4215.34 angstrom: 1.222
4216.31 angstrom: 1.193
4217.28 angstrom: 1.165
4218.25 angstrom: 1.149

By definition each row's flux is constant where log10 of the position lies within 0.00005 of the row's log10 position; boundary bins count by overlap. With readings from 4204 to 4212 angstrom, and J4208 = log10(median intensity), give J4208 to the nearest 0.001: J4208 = 0.107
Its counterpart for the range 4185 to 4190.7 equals 0.086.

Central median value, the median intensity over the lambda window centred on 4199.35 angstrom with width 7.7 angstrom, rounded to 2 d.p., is 1.29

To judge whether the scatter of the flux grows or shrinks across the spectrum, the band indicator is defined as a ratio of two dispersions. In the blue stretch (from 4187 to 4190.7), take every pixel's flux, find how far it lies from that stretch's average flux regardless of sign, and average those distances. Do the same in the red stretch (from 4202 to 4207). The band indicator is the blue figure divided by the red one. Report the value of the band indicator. 0.28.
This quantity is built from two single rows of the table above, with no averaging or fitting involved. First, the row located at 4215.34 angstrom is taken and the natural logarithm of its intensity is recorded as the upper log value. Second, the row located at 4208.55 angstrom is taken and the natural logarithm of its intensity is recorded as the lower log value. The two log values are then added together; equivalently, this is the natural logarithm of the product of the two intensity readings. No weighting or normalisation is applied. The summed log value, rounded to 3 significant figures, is 0.444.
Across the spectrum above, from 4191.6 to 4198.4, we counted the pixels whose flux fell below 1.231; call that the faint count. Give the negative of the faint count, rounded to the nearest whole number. 0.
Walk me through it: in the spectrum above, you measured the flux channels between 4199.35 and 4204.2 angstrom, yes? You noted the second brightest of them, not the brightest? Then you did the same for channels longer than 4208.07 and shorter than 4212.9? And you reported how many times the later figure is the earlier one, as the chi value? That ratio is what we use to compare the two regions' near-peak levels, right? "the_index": 0.94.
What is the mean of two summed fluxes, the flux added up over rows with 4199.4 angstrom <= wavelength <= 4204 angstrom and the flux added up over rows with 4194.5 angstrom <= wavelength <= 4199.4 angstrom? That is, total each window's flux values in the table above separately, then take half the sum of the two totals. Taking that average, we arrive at 6.49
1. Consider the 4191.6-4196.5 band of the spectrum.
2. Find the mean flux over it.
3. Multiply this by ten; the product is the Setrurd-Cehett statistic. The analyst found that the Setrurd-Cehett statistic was 12.7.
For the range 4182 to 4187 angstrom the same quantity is 12.2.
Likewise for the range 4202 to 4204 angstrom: 12.6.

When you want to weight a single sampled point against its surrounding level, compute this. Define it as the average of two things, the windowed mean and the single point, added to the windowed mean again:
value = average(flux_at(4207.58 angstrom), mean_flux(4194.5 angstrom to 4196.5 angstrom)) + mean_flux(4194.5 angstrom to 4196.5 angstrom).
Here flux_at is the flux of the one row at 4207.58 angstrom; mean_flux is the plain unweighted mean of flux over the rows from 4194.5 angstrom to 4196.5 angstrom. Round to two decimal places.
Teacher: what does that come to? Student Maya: 2.59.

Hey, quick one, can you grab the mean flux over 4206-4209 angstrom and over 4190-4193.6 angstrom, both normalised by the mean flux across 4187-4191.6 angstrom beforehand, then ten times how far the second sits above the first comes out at -0.5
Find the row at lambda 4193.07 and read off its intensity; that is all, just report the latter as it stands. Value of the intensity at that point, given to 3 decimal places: 1.255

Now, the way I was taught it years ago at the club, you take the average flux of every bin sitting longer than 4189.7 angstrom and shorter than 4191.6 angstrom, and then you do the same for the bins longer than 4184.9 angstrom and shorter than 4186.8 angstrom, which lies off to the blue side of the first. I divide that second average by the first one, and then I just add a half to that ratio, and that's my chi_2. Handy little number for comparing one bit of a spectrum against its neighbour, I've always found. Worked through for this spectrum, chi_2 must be 1.49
